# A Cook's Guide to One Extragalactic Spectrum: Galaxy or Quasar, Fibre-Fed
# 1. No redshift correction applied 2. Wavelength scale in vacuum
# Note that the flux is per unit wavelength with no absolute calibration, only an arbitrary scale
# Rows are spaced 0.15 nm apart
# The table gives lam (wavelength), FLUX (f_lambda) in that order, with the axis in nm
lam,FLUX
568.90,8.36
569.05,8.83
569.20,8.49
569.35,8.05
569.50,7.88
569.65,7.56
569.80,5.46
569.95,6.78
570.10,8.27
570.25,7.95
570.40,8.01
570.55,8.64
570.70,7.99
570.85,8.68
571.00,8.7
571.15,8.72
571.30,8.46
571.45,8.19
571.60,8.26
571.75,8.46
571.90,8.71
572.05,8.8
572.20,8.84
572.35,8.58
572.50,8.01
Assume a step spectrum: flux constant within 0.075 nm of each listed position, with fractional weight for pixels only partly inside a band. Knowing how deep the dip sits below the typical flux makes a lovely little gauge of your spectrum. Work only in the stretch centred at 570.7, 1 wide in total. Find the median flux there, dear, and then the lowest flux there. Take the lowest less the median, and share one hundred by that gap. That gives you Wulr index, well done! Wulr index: -145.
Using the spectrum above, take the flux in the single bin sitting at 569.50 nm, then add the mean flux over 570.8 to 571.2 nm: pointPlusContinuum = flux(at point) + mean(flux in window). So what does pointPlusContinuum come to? 16.6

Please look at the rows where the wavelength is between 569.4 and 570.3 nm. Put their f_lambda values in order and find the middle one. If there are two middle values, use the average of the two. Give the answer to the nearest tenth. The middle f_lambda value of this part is 7.7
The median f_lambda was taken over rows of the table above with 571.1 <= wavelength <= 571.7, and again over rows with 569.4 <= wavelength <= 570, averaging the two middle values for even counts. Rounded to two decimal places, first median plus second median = 15.53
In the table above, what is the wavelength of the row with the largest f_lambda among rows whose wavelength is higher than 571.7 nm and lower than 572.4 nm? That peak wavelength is 572.20 nm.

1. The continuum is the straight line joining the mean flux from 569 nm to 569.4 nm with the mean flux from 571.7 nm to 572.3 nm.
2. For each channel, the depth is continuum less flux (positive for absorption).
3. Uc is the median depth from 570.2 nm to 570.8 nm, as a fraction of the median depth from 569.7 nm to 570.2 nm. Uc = 0.33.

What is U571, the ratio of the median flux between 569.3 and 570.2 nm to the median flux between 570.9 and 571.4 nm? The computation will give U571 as 0.89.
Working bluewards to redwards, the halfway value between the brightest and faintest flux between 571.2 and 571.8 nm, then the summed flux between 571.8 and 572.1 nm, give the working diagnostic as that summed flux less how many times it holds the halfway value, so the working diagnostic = 15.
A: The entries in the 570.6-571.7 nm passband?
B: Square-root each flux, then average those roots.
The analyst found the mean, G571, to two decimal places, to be 2.90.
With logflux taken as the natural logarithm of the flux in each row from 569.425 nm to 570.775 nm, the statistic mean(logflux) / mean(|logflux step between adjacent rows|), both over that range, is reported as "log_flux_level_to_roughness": 16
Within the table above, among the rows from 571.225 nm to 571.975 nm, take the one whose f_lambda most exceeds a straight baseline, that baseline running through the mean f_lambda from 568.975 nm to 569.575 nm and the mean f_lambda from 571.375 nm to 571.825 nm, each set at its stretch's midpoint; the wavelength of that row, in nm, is 571.90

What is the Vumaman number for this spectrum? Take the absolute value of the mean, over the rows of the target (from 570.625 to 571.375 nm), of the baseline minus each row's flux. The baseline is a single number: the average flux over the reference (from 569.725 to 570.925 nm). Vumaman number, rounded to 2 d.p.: 0.79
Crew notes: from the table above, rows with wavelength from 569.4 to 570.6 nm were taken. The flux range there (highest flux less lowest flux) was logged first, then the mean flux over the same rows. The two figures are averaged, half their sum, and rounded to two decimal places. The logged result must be 5.37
